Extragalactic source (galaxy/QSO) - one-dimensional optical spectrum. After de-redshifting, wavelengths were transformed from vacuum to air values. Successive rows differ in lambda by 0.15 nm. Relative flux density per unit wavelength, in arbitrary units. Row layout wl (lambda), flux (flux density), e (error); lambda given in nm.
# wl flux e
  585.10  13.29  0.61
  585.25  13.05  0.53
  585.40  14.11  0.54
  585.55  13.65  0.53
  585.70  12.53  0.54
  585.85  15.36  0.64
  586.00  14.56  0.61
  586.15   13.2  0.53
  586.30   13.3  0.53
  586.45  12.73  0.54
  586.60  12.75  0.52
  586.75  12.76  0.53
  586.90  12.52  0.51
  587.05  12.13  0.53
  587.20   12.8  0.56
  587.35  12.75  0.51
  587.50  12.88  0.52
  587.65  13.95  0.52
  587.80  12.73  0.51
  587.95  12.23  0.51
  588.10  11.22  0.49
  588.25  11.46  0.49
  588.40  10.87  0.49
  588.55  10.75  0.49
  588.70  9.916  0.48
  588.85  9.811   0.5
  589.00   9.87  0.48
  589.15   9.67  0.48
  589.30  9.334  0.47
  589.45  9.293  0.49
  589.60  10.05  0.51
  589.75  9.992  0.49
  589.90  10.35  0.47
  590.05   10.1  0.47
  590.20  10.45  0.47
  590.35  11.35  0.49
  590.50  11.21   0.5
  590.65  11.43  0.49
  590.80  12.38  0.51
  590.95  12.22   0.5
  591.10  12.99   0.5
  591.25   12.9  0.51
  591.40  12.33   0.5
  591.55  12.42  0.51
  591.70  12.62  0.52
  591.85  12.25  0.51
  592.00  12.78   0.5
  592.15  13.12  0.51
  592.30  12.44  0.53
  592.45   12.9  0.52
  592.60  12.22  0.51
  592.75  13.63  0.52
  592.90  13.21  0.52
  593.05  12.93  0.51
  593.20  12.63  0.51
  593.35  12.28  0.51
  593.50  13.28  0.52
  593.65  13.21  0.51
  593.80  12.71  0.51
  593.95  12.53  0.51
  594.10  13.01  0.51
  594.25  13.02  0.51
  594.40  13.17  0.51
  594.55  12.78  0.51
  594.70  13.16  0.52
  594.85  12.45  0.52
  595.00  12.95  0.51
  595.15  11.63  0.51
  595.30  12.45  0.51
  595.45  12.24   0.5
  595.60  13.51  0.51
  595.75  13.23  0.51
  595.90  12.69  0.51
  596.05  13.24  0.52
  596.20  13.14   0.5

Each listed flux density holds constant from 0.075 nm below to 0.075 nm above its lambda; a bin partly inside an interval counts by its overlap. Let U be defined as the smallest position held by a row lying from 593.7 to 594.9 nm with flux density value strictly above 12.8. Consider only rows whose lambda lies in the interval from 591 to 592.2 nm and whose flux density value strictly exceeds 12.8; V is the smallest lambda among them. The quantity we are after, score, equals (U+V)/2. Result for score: 592.60 nm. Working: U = 594.10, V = 591.10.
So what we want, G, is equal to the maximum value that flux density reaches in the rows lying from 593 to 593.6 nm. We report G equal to 13.28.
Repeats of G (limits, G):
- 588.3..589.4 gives 10.87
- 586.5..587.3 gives 12.8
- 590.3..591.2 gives 12.99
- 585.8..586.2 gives 15.36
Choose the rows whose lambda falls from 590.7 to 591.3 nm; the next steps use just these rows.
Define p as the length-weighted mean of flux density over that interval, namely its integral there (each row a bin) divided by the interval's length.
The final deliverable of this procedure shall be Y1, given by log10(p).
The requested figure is 1.10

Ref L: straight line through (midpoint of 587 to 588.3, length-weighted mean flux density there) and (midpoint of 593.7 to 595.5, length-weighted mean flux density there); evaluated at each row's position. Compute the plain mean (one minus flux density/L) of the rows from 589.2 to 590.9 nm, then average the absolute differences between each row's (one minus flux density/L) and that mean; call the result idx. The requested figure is 0.060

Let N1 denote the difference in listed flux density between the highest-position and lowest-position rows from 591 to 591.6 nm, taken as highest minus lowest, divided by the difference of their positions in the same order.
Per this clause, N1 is -1.3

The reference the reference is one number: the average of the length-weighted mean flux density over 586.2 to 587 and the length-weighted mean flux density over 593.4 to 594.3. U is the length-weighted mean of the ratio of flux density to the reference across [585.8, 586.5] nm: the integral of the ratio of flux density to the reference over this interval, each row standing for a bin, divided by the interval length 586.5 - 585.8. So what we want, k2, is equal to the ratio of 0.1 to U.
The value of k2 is 0.093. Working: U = 1.07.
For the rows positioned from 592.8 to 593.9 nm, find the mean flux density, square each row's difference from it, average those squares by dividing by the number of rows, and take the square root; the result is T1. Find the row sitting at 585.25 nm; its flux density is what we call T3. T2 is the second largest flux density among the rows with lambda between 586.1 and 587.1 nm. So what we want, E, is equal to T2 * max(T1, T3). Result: 172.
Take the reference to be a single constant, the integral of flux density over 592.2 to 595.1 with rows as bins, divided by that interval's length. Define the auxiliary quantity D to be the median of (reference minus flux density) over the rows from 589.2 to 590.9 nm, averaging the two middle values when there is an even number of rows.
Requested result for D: 2.5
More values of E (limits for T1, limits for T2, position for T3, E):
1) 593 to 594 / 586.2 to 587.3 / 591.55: 159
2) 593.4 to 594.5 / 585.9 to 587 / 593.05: 172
